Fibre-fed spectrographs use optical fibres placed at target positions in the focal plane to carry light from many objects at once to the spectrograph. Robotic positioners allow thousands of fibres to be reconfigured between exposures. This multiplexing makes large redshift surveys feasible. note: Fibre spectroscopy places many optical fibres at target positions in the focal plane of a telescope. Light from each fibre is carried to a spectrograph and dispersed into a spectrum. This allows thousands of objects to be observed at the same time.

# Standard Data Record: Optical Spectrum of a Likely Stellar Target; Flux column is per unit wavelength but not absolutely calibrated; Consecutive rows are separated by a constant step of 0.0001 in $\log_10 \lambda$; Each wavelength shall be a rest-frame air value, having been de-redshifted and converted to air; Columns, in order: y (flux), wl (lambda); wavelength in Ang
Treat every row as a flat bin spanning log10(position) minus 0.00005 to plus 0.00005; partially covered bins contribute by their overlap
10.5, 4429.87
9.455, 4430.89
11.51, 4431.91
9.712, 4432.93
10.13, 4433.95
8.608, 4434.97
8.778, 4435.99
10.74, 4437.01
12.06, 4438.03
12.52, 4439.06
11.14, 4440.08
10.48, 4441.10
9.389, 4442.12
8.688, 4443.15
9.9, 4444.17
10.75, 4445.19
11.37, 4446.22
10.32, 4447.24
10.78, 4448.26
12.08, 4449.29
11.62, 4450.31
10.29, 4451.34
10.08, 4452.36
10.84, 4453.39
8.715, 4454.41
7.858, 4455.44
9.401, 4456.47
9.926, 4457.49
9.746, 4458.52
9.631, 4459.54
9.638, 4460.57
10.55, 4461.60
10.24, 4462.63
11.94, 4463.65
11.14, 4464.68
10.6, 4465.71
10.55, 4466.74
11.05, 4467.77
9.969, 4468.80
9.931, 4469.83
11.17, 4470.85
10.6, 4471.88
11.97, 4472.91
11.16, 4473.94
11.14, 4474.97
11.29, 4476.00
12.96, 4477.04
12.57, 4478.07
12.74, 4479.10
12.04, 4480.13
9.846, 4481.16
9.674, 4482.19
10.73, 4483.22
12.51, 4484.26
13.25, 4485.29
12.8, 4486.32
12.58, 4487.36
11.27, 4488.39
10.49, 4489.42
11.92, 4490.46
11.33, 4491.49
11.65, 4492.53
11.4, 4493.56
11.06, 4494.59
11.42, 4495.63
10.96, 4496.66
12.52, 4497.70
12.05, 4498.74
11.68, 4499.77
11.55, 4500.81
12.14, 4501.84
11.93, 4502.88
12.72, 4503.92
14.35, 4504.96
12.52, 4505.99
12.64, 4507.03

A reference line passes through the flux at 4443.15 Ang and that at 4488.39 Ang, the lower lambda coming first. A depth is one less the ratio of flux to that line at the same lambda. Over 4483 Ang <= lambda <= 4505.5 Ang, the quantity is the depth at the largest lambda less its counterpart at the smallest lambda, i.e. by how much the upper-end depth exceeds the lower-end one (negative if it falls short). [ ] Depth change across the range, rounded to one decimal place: -0.2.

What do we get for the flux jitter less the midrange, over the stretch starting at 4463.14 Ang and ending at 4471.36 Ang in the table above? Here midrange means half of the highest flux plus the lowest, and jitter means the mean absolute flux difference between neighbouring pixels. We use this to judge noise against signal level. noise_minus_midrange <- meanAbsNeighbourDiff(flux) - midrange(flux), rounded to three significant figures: -10.3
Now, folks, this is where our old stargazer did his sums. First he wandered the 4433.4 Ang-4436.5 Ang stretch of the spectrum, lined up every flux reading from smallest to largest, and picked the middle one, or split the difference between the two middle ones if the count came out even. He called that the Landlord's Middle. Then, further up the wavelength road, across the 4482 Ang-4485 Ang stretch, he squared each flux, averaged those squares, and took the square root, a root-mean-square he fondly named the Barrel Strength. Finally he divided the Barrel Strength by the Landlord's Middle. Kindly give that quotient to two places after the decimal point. 1.26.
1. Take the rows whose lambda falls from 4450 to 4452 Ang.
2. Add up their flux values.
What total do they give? 22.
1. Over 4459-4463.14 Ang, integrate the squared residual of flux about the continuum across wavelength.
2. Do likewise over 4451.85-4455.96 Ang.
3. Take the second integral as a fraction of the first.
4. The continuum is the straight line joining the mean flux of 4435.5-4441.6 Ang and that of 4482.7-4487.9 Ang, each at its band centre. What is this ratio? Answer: 2.0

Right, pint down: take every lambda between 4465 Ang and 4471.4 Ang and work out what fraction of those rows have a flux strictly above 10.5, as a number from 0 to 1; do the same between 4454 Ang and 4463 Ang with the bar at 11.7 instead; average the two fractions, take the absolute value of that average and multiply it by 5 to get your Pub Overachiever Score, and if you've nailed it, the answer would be 1.7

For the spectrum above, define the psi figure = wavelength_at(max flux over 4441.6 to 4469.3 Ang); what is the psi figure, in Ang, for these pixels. 4449.29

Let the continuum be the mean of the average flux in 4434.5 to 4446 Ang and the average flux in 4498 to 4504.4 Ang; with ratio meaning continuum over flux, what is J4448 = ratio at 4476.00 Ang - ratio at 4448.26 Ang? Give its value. -0.05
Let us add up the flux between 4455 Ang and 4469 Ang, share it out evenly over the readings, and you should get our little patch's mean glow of 10.2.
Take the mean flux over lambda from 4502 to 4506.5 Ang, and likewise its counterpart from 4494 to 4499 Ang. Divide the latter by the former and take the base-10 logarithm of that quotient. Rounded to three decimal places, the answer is -0.045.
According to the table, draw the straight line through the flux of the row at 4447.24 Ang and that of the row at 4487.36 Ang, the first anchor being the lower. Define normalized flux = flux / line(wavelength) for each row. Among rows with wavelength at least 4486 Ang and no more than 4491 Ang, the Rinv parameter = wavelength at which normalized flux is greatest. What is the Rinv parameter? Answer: 4486.32 Ang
